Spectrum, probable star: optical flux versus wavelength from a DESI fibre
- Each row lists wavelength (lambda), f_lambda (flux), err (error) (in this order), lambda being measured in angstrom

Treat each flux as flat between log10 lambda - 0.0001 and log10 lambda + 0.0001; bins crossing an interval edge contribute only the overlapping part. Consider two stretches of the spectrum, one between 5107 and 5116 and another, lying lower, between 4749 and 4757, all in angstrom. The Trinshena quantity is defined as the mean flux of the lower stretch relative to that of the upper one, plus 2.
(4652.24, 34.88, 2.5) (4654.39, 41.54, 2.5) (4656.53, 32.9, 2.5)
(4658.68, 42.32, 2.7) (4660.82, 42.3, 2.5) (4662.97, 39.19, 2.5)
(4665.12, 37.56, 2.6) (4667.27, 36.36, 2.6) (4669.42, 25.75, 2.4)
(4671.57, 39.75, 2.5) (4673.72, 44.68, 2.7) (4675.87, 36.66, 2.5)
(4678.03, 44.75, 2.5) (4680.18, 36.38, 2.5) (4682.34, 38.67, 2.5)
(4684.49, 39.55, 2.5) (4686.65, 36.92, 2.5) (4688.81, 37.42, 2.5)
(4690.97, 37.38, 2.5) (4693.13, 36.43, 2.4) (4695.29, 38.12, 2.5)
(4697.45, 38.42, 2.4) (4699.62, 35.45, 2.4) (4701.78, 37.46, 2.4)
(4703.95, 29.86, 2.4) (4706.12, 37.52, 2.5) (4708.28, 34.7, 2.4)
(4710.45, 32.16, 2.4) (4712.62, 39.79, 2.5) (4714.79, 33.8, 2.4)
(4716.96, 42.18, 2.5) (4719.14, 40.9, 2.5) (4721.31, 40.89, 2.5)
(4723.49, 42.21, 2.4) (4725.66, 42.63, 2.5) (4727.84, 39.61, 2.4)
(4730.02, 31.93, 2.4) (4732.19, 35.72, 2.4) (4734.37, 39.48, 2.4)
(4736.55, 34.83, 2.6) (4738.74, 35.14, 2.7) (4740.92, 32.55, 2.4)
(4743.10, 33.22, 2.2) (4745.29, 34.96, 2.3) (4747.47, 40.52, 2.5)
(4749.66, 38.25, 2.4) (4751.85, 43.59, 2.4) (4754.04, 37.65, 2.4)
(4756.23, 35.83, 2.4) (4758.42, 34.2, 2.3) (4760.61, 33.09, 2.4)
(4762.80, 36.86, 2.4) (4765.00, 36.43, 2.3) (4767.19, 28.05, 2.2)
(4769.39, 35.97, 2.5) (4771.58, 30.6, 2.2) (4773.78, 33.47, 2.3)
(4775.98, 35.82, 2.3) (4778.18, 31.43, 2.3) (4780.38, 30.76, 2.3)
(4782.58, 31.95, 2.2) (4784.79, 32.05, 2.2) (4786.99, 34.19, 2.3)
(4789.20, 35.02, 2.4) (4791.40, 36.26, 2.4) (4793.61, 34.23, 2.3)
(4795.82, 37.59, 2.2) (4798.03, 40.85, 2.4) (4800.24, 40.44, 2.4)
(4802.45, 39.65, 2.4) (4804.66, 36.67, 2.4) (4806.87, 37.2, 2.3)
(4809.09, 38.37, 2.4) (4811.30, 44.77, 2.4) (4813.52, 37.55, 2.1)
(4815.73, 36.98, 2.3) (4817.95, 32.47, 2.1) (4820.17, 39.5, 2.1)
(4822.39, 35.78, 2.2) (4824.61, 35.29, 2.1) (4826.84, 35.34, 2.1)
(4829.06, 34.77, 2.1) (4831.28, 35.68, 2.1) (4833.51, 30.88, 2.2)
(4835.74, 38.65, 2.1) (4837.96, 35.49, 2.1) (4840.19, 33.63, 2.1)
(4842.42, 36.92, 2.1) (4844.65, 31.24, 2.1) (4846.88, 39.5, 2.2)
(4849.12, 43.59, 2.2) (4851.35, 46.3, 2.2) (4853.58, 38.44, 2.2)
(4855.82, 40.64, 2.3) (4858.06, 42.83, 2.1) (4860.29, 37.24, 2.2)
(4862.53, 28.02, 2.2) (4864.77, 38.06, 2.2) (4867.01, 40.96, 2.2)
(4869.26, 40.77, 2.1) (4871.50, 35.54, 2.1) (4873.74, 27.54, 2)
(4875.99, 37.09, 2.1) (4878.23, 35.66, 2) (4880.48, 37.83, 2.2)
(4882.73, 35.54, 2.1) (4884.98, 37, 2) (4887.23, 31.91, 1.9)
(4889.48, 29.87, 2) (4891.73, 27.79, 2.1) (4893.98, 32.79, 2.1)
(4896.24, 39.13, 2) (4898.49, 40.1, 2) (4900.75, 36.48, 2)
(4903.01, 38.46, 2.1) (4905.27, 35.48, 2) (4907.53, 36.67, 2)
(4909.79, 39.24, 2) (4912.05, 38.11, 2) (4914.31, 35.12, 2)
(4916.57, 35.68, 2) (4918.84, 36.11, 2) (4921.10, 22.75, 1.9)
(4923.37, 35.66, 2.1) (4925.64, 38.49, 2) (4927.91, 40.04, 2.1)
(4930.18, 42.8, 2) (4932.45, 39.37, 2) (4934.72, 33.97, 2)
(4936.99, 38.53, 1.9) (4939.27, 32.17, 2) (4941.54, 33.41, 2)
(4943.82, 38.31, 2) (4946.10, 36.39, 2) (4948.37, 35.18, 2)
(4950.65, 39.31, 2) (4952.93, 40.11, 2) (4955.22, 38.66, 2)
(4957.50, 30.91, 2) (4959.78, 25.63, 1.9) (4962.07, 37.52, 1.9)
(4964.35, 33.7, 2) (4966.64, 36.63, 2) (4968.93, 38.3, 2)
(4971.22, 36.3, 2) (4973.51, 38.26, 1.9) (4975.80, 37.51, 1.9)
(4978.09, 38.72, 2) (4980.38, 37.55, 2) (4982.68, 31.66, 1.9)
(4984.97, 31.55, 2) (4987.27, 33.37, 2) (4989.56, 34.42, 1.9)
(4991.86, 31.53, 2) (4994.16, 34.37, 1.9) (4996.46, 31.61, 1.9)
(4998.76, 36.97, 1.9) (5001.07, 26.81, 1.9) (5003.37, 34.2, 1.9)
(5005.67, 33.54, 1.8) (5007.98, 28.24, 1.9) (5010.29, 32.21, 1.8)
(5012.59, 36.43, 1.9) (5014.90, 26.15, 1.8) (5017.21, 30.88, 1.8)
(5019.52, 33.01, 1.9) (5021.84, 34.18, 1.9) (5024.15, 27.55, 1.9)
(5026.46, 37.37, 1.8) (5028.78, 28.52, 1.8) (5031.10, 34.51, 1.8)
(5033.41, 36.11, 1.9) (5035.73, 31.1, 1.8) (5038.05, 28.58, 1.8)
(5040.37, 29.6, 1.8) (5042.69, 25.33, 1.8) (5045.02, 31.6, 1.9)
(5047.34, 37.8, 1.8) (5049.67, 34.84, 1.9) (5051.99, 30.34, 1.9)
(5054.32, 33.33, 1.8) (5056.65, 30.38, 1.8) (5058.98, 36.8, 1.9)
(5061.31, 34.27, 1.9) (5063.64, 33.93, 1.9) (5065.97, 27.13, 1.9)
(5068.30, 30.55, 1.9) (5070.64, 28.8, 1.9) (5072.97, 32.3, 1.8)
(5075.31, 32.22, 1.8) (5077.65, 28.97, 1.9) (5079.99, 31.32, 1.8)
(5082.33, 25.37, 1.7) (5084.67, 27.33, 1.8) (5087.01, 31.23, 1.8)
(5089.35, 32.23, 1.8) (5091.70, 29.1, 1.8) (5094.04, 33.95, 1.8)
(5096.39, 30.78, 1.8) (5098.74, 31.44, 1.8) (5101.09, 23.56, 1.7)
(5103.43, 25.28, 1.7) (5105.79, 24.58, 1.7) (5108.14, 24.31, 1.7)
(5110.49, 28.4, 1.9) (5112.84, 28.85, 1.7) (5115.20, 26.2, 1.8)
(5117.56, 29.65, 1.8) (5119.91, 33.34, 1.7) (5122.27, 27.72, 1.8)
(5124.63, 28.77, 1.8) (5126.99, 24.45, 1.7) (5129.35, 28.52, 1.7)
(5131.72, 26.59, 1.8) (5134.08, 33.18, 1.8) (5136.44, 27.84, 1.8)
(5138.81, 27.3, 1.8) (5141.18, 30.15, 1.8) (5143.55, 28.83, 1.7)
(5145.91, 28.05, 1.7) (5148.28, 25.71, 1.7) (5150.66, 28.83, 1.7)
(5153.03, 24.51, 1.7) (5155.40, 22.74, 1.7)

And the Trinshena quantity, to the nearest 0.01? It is 3.44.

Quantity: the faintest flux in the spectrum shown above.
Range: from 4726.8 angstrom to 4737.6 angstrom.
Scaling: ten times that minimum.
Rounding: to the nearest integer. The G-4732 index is 319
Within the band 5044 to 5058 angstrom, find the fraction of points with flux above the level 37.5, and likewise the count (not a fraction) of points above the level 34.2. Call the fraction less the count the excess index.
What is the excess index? -1.8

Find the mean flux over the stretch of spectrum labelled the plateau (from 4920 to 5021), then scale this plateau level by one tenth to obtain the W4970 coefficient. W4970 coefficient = 3.46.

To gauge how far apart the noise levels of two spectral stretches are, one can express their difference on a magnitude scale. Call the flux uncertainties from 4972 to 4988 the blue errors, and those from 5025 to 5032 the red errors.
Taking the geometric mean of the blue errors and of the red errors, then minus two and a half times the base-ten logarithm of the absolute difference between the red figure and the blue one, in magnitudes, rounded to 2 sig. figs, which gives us 2.0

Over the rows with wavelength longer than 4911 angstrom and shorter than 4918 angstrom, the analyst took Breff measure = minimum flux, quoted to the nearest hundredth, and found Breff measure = 35.12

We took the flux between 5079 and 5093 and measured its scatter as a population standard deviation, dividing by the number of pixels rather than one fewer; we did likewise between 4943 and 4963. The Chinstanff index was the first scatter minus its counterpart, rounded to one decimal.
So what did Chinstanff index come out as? -2.0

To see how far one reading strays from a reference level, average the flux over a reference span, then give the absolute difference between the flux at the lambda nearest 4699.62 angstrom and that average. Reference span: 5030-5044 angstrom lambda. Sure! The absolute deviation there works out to 4.6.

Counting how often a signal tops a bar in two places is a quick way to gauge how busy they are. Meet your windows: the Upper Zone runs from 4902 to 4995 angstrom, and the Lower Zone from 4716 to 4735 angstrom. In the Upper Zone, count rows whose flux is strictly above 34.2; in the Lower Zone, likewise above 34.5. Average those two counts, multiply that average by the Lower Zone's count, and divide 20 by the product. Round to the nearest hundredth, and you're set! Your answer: 0.13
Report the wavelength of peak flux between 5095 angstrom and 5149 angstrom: 5119.91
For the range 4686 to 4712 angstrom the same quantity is 4697.45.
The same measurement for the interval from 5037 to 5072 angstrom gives 5047.34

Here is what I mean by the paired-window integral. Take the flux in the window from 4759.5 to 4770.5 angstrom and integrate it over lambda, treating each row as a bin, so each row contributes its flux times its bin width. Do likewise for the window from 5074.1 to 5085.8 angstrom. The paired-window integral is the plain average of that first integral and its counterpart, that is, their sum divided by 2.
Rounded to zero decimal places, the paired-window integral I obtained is 357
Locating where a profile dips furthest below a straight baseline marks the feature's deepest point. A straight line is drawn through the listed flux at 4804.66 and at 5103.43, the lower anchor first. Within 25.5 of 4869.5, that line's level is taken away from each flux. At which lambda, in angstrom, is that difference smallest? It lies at 4873.74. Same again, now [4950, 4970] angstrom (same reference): 4959.78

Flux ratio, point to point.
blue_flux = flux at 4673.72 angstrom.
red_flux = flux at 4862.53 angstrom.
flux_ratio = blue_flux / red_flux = 1.6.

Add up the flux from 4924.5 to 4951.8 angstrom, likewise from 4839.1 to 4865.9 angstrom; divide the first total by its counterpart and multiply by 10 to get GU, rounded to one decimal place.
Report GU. 9.8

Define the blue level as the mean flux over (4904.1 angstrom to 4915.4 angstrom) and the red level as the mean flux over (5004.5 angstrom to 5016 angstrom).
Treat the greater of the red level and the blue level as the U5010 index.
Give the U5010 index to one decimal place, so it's 36.9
